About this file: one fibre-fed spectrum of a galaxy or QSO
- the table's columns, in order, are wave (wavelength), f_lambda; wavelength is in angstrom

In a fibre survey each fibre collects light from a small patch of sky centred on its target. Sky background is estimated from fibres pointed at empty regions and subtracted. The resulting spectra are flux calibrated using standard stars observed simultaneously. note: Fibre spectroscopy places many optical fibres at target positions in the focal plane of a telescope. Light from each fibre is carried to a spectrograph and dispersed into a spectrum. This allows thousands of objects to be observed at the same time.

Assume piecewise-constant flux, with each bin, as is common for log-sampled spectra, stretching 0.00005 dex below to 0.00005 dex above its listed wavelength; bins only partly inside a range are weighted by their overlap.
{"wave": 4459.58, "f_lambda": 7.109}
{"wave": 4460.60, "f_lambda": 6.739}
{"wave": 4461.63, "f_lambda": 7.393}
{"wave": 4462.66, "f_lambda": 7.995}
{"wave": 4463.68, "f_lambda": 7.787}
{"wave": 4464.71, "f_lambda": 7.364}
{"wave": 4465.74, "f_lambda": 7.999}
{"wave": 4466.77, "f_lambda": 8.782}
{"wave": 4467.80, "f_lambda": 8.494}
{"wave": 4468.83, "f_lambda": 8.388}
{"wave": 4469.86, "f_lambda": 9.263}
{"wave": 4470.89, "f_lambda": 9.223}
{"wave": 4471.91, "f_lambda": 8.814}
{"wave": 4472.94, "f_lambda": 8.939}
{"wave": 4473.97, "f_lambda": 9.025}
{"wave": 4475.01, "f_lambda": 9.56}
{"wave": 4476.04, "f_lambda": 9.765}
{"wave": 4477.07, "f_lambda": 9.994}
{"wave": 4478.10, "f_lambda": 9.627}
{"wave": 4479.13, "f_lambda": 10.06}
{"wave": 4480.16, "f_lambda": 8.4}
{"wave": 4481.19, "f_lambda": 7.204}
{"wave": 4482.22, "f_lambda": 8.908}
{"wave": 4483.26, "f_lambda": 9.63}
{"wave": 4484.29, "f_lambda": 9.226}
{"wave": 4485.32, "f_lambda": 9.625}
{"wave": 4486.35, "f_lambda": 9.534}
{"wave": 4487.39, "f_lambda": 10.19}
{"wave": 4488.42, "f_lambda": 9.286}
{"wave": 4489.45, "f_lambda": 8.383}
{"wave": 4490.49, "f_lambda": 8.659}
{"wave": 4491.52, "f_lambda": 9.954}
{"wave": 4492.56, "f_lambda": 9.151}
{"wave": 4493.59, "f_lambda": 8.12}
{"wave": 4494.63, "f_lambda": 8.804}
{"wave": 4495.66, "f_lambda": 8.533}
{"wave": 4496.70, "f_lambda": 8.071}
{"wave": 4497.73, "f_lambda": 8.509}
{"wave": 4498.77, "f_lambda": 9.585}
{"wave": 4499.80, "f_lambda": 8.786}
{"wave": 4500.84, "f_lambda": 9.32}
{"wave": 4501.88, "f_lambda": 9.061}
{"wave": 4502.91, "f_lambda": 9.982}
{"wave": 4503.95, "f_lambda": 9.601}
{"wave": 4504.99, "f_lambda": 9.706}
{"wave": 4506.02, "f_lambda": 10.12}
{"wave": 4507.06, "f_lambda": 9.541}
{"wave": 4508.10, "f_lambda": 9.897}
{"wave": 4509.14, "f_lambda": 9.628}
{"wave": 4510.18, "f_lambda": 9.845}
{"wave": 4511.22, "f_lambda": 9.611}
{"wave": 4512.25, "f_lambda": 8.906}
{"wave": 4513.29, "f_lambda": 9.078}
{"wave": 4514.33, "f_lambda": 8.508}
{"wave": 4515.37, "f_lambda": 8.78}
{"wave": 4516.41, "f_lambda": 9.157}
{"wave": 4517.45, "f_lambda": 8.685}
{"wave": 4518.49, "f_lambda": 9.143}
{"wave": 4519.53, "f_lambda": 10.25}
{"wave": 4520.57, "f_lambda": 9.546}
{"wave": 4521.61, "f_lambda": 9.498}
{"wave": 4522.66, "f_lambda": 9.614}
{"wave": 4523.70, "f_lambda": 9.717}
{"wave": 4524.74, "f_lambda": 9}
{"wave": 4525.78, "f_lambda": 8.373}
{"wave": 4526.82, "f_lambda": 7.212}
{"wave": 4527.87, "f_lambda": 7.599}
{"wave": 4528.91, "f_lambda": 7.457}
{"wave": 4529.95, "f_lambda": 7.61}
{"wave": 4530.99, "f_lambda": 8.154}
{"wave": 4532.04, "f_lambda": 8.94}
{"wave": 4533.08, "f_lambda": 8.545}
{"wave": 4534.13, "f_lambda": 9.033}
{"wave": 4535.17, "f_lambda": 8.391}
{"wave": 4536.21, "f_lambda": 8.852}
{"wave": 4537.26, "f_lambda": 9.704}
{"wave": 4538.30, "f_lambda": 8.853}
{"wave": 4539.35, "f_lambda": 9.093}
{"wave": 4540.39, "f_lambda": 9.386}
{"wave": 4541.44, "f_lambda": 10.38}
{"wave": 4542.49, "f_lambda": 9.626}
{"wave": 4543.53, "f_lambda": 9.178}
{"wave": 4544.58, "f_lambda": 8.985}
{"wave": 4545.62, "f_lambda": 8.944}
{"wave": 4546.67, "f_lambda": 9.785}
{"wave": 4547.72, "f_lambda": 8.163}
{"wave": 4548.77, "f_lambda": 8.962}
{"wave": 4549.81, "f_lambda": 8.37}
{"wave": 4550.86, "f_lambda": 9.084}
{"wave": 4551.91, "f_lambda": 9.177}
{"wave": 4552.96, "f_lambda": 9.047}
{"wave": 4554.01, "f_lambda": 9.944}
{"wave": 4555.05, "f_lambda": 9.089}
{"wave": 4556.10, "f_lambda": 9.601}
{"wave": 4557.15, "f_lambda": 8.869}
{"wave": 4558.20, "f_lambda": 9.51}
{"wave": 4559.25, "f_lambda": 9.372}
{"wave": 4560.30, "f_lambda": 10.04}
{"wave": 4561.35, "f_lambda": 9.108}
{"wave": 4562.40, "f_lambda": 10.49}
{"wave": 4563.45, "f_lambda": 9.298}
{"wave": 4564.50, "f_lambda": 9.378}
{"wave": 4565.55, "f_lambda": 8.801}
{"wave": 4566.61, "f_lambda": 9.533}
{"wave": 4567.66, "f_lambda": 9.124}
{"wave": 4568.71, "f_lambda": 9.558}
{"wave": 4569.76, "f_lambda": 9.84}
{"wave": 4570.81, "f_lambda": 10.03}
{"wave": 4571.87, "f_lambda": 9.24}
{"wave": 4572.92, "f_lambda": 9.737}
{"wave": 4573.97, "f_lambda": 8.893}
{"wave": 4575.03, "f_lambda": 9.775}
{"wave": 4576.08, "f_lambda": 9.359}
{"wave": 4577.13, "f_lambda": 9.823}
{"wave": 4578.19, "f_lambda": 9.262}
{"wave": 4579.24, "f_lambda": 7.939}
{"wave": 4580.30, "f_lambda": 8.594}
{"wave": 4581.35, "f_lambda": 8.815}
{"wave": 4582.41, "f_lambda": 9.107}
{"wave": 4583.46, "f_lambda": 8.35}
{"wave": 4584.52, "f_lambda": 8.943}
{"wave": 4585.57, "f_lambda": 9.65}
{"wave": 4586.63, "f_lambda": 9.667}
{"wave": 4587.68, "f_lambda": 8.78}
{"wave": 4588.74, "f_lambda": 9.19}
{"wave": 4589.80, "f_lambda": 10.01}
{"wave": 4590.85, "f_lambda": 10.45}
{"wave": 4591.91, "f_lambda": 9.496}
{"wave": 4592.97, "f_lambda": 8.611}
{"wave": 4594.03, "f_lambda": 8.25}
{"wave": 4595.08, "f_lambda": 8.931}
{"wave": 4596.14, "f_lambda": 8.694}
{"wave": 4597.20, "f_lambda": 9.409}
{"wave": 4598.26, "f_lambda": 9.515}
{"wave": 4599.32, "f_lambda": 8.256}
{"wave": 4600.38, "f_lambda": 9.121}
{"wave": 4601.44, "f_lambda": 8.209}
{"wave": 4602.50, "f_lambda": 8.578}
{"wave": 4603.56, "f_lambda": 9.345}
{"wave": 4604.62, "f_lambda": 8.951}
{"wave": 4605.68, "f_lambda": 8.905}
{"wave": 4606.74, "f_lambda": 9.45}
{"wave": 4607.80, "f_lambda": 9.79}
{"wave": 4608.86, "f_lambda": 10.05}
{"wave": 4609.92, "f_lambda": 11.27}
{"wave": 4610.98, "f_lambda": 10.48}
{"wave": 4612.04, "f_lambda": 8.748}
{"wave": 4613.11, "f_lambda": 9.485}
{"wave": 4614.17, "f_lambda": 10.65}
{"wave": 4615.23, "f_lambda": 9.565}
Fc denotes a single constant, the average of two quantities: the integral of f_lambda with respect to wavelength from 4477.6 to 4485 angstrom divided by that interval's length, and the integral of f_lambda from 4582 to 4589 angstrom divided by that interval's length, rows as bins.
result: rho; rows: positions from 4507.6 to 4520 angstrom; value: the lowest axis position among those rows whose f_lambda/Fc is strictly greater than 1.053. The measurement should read 4508.10 angstrom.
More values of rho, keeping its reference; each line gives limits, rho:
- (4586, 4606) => 4586.63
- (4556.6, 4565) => 4560.30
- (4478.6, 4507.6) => 4479.13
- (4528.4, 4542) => 4537.26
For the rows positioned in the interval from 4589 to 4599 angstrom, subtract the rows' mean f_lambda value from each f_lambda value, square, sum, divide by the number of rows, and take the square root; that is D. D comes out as 0.666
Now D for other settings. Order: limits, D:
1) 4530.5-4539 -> 0.440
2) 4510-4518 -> 0.430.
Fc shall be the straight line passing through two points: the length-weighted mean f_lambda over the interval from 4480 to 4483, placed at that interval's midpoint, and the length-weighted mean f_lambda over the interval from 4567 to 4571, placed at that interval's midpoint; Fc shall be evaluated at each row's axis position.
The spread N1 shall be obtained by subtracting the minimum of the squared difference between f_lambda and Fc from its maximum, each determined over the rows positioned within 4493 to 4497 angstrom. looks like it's 0.2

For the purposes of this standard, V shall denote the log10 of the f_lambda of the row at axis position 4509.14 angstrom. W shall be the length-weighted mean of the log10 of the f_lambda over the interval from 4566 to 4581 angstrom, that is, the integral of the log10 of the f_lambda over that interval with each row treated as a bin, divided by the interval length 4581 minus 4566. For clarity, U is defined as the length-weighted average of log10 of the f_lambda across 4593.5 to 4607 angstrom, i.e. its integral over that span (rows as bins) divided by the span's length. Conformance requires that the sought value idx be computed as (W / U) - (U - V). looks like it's 1.06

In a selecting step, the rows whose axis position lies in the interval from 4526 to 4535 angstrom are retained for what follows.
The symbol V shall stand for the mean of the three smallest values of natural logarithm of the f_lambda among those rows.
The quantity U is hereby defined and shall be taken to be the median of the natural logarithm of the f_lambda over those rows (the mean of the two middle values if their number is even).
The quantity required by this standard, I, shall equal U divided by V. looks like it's 1.03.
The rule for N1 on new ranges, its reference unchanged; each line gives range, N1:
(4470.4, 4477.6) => 2.8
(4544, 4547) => 0.2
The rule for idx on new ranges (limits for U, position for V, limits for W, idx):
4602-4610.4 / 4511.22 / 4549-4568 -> 0.99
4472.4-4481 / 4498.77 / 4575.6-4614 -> 1.01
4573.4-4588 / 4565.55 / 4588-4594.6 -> 1.00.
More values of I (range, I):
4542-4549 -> 1.02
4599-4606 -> 1.03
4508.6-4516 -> 1.02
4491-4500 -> 1.03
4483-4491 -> 1.03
